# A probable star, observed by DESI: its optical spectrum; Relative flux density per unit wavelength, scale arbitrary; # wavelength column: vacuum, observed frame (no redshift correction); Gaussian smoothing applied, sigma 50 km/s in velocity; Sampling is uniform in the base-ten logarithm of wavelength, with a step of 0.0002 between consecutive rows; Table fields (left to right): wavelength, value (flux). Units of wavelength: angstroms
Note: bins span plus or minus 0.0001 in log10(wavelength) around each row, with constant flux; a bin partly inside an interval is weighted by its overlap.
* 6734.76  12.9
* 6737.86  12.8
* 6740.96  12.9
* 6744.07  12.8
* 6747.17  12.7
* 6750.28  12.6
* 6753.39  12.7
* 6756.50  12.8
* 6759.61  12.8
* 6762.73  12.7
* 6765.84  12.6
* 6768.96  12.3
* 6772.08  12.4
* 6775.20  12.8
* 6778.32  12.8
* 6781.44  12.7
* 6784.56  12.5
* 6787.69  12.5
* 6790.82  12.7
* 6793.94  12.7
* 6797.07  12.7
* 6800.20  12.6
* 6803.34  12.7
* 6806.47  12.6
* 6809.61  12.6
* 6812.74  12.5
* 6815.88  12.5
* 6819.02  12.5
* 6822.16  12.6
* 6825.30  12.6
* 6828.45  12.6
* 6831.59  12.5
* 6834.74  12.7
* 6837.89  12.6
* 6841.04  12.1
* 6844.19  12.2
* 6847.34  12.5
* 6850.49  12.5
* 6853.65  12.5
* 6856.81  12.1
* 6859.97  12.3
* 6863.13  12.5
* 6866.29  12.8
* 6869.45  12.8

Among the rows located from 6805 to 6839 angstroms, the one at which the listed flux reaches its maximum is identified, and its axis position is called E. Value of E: 6834.74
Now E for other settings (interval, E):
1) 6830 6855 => 6834.74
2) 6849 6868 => 6866.29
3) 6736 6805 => 6740.96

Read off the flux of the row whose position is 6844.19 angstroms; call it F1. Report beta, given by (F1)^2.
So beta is 149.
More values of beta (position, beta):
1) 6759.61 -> 164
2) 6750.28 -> 159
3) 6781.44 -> 161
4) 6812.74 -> 156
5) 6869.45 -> 164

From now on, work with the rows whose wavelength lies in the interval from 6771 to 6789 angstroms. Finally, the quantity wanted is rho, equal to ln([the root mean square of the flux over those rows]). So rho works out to 2.54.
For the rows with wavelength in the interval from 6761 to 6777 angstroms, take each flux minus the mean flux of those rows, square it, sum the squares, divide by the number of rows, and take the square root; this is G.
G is 0.19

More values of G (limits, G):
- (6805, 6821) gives 0.05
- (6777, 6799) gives 0.10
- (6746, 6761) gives 0.07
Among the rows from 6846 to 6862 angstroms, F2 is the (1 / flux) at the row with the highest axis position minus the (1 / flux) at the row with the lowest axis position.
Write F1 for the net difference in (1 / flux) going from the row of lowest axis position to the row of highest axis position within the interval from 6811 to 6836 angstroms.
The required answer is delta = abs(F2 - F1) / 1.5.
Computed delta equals 0.0017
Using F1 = -0.0013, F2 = 0.0013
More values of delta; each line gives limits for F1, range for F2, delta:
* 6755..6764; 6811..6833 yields 0.0004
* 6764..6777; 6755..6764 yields 0.0012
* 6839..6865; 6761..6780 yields 0.0014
